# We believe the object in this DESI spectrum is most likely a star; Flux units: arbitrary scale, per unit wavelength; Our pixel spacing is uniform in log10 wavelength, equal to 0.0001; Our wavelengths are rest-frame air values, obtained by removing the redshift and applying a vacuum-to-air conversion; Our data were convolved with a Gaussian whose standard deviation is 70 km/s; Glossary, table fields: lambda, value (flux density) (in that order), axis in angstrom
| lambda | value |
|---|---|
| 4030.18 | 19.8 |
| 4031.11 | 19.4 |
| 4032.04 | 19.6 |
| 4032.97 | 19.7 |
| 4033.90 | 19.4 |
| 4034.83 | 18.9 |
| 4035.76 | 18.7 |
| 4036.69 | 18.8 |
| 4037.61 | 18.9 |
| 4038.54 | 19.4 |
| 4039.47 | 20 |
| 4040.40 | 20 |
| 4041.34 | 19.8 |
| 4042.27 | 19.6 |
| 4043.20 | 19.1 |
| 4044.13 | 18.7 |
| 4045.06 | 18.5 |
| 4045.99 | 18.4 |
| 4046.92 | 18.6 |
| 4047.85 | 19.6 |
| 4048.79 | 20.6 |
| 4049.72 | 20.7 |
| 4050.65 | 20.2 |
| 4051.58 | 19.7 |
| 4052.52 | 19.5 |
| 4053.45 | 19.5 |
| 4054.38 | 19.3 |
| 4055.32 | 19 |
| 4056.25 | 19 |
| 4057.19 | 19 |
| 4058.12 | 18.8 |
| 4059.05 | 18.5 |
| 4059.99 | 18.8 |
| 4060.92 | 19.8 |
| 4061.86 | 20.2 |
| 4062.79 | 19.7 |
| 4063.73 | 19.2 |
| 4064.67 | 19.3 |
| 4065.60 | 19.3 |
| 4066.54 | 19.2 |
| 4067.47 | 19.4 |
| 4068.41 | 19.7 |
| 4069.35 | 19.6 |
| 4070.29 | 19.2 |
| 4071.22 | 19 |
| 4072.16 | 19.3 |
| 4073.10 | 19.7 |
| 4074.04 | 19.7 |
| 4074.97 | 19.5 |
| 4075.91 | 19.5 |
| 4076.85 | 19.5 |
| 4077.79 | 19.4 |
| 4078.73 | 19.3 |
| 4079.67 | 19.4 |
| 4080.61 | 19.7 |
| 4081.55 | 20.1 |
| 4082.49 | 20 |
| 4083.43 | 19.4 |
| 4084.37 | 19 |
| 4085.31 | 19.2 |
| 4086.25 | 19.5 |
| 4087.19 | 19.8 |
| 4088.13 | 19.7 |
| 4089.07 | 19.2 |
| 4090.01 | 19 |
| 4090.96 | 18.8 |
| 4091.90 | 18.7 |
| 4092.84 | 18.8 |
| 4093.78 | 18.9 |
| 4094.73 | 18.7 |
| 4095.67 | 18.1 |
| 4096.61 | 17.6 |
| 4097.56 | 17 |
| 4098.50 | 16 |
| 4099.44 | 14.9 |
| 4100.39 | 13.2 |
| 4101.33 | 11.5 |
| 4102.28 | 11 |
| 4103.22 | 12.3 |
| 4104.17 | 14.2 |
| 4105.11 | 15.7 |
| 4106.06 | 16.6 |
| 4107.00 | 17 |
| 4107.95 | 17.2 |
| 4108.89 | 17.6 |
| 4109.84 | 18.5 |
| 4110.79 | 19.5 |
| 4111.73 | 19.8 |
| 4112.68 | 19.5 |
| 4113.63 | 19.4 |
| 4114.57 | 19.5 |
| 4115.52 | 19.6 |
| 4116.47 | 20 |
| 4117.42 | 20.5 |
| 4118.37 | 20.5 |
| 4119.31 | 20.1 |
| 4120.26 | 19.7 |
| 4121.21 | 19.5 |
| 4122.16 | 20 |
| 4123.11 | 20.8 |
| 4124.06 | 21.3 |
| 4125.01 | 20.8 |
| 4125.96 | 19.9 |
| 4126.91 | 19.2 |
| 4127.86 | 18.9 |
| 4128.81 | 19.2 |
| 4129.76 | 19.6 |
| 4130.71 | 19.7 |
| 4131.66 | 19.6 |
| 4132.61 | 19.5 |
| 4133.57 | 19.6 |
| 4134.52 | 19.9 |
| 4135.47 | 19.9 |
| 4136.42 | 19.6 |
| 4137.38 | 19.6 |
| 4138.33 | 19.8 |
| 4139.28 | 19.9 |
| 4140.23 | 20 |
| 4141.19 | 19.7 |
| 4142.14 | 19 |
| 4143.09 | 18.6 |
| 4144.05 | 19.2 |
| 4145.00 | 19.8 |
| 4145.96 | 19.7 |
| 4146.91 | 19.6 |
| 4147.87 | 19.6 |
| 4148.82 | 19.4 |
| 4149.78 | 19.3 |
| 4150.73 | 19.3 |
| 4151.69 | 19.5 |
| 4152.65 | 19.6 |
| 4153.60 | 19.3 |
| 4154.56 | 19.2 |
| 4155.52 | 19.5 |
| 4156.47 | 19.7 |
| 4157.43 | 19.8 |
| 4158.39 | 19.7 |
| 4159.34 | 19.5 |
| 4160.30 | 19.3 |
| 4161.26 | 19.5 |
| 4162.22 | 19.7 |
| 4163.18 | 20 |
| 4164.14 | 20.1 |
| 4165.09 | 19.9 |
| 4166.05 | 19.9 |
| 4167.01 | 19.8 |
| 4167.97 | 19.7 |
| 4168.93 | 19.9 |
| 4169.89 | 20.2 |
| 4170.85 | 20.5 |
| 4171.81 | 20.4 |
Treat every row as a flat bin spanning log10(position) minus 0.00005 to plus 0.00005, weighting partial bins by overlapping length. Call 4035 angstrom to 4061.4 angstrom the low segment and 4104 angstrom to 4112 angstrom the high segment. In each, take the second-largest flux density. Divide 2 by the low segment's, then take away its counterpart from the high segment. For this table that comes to -19.4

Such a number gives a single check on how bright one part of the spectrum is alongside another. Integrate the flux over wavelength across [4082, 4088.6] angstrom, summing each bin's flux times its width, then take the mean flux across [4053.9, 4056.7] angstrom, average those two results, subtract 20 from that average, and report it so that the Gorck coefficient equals 54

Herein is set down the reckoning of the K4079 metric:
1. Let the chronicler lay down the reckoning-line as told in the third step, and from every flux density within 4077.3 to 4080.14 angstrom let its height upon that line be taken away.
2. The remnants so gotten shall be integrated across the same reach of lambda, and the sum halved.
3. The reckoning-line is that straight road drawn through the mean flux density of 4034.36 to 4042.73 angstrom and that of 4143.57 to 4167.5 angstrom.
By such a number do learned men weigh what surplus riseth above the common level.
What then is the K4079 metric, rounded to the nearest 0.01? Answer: -0.09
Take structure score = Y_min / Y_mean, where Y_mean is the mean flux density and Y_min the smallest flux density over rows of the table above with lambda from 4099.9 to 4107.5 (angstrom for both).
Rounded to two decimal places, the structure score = 0.79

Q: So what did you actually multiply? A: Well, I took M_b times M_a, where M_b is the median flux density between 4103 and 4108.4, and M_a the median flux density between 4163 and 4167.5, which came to 321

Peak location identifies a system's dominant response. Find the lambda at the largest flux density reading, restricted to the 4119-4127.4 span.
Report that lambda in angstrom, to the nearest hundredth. 4124.06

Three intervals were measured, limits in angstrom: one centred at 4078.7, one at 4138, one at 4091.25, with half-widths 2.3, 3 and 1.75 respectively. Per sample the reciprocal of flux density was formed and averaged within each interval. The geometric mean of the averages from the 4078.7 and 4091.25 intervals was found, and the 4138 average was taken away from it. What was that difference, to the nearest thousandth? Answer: 0.002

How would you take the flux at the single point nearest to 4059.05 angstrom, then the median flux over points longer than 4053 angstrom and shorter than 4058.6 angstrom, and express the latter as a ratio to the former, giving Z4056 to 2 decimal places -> 1.03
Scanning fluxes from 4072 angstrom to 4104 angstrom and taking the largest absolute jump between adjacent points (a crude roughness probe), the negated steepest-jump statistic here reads -1.70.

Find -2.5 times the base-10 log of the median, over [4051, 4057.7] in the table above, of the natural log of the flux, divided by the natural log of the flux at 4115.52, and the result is 0.0056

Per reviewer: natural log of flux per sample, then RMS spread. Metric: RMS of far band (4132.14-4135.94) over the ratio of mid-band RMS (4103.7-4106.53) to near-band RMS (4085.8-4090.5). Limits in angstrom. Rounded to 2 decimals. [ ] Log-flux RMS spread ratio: 3.23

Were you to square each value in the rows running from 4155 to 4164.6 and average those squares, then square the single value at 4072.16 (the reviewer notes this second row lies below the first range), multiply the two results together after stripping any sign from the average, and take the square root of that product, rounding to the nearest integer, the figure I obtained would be 380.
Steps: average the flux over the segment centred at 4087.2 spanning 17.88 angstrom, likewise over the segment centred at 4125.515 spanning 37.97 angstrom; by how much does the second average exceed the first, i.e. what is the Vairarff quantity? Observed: 0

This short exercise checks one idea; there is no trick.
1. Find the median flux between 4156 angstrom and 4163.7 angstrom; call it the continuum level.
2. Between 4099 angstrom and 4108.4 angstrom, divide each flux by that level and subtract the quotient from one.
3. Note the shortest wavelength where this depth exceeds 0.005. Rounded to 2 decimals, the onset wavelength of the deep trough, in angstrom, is 4099.44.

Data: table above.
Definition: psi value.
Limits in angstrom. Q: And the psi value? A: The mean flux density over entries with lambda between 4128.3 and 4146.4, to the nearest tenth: 19.6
